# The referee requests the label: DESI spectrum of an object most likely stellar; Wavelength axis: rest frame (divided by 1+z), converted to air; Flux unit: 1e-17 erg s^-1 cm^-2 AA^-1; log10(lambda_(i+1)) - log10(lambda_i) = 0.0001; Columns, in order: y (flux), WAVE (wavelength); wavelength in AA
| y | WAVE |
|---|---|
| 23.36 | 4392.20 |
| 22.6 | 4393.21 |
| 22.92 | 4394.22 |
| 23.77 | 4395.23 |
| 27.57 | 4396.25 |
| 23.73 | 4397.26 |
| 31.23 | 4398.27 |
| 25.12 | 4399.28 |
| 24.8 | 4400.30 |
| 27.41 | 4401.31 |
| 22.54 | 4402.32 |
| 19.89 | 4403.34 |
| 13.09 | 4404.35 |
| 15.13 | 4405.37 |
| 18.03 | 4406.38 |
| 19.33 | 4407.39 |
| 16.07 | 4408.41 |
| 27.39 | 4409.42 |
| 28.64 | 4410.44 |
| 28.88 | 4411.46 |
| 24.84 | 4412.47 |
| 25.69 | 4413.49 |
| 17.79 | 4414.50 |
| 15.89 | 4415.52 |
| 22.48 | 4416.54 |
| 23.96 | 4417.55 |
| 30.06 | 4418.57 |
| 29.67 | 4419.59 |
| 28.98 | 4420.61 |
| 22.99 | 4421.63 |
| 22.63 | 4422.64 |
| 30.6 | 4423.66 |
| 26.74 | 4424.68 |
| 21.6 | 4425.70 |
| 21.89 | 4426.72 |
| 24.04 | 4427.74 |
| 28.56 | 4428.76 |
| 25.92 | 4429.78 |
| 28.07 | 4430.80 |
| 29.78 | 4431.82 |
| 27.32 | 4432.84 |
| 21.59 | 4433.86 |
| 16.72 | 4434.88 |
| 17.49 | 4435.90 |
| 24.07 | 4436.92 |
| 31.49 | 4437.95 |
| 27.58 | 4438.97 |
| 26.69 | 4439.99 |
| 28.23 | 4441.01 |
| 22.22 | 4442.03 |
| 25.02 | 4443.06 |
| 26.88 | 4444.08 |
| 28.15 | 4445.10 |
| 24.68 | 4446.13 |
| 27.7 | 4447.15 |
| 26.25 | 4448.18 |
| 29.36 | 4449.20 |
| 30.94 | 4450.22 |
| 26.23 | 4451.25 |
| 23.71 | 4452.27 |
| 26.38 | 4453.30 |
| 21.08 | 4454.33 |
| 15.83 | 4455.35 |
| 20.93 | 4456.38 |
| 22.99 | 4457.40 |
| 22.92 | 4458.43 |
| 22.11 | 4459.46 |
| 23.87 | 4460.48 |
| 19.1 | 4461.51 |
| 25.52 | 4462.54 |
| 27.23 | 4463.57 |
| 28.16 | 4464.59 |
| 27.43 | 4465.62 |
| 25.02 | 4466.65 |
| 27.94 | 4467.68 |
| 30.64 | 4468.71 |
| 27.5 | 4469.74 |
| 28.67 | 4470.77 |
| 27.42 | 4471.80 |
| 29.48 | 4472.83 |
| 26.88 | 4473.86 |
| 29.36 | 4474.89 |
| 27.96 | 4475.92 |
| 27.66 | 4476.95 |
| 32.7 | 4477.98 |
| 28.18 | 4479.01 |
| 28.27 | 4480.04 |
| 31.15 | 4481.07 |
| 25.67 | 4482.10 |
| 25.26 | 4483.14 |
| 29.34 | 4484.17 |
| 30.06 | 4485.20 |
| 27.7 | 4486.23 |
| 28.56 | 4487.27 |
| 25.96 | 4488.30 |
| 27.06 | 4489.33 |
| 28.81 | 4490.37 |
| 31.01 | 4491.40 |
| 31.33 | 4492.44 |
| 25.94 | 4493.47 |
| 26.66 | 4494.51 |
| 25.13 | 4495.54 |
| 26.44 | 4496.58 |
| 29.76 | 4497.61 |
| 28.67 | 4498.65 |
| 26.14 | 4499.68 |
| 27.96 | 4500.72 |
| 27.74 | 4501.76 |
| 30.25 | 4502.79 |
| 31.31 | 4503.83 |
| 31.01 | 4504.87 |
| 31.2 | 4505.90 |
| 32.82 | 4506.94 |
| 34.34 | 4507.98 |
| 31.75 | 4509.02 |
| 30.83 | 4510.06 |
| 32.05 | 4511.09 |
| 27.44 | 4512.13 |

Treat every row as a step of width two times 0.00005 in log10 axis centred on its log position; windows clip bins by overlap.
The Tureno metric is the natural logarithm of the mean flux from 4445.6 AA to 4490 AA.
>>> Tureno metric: 3.28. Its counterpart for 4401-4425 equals 3.15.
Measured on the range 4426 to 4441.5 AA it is 3.23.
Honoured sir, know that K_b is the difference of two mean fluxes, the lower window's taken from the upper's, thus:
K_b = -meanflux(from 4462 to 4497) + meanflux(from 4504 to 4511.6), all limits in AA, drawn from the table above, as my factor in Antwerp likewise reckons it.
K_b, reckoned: 4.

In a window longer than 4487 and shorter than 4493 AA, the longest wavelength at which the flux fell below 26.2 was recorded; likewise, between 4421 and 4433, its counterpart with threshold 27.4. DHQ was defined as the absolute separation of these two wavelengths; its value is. 55.5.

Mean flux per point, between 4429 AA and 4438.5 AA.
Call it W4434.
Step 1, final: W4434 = 25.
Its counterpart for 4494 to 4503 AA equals 28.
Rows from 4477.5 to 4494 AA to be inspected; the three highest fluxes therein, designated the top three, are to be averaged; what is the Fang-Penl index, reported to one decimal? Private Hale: 31.7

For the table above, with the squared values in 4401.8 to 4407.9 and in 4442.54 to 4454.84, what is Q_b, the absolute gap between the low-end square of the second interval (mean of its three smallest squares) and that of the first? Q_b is 297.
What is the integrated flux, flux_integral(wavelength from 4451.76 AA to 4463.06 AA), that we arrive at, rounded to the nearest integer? 251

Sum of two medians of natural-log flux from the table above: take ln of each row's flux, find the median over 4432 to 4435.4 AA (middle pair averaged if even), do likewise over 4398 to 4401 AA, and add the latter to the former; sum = 6.30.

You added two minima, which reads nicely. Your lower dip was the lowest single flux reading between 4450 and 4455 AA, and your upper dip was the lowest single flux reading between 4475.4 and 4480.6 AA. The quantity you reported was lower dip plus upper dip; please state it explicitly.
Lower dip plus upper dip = 49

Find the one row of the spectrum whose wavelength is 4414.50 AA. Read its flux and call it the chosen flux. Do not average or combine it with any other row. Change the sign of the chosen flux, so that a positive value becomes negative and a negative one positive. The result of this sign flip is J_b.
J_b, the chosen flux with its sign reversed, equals -18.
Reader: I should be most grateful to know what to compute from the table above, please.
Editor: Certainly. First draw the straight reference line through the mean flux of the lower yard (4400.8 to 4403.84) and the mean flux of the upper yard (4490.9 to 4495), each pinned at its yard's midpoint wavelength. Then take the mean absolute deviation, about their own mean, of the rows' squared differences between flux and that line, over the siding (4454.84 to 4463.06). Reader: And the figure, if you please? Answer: 26.8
